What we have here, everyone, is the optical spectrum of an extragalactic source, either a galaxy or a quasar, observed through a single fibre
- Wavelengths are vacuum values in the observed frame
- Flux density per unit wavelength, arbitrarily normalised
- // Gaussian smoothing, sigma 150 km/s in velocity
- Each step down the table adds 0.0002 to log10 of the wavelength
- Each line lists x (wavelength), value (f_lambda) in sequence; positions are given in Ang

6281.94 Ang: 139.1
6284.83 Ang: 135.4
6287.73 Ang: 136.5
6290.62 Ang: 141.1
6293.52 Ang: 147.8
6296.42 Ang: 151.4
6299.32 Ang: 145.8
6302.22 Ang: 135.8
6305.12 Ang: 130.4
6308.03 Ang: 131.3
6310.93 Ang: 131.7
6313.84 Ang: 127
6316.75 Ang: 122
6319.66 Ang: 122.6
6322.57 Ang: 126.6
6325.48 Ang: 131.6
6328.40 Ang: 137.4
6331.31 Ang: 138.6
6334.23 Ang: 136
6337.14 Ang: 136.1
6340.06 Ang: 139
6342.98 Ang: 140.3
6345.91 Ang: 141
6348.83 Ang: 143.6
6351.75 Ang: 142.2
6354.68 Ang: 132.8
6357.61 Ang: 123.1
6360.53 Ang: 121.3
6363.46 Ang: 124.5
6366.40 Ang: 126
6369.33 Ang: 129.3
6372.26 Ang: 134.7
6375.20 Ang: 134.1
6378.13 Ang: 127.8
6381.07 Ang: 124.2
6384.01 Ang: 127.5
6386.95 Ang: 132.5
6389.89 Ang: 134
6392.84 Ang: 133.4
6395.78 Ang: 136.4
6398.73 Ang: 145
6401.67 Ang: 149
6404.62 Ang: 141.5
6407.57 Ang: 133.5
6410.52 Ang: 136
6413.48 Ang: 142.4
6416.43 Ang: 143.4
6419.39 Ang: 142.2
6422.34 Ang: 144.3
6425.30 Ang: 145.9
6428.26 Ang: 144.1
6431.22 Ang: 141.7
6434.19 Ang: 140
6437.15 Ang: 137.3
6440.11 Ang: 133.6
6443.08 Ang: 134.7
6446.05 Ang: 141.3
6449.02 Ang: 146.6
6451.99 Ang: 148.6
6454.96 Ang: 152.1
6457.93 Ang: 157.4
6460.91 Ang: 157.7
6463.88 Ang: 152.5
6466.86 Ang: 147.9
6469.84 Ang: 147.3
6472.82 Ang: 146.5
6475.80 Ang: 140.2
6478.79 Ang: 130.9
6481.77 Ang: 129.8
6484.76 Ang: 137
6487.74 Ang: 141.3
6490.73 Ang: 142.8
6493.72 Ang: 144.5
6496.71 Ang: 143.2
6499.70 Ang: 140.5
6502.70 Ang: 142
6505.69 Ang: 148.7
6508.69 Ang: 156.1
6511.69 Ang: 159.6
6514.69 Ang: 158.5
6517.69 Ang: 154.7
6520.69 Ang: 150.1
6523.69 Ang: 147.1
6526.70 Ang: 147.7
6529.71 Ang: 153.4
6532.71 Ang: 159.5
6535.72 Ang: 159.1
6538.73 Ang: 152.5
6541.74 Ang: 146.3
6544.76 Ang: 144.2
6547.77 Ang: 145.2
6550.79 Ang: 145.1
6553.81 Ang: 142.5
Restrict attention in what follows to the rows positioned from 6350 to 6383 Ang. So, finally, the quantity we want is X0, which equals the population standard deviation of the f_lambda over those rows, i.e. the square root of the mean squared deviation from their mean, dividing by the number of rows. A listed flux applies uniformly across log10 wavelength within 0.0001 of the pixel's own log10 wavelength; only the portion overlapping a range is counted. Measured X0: 6.0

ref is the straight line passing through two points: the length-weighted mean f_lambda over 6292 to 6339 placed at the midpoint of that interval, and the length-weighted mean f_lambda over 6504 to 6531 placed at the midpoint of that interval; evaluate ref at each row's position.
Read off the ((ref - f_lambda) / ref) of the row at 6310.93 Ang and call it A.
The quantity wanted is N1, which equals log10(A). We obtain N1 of -1.7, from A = 0.018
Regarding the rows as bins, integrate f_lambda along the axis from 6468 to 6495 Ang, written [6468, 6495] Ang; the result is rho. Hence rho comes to 3782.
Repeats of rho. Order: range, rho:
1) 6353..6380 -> 3462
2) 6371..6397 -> 3420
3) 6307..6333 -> 3377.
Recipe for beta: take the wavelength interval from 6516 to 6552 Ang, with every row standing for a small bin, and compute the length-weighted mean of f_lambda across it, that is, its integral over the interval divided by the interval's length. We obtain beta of 150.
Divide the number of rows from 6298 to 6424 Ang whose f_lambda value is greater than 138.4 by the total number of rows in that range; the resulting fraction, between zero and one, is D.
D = 0.3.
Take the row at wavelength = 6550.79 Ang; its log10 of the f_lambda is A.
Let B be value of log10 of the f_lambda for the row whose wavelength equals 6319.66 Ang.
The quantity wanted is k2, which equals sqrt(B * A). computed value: 2.12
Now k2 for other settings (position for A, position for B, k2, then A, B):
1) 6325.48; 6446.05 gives 2.13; 2.12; 2.15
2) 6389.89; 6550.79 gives 2.14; 2.13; 2.16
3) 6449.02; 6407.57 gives 2.15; 2.17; 2.13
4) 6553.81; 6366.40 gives 2.13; 2.15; 2.10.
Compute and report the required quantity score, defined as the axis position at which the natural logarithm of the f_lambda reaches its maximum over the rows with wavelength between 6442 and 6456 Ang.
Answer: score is 6454.96 Ang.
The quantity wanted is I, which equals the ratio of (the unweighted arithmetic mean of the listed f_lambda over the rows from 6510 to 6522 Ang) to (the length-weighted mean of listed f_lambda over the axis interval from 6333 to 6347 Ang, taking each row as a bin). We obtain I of 1.12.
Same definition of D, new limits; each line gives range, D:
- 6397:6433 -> 0.8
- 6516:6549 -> 1.0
